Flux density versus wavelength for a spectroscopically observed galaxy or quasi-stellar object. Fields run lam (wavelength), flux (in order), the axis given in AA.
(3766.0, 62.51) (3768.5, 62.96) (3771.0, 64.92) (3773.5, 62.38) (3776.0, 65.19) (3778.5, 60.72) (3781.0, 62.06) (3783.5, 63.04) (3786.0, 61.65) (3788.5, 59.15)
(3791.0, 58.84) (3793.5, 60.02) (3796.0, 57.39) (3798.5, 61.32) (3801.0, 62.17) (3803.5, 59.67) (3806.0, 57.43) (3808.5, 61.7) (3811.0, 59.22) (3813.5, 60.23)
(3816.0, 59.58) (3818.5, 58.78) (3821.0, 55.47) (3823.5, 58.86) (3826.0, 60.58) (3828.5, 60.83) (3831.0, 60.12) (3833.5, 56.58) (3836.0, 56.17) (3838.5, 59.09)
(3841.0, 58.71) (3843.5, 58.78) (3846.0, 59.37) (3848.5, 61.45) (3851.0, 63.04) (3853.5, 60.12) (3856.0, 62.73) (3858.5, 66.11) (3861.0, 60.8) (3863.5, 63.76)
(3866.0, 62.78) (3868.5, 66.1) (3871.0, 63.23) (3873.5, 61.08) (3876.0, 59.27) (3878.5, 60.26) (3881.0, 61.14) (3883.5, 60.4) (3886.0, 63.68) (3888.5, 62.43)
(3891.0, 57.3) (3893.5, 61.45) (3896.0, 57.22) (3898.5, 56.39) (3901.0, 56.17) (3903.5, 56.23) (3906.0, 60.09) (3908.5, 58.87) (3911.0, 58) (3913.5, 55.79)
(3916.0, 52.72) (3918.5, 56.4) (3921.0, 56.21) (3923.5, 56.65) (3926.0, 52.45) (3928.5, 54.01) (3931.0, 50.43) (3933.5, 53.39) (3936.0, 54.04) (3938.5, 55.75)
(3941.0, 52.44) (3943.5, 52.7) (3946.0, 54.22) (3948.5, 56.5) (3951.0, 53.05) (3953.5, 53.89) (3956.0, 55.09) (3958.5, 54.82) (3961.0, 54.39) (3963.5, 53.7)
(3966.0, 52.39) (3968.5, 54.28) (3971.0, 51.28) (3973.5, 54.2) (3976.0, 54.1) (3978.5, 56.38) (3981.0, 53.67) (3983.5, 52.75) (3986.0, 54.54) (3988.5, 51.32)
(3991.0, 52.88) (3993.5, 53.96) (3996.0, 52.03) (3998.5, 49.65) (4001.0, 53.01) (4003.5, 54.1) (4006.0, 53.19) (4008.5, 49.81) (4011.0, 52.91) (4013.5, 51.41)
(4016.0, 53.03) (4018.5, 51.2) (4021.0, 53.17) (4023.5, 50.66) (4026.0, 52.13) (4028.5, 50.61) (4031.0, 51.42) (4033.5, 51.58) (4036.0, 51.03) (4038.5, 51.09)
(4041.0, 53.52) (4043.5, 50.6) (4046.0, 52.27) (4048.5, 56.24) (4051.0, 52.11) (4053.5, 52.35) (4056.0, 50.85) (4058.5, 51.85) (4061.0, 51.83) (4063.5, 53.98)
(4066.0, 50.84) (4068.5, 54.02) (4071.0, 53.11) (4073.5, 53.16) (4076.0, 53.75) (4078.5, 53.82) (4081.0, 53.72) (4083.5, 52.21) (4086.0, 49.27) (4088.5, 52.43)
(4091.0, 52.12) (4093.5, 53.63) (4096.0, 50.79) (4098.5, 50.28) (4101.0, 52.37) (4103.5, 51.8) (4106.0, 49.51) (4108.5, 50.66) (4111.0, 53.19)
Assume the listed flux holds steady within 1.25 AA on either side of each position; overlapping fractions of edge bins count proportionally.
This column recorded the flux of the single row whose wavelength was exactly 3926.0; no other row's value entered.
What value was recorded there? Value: 52.45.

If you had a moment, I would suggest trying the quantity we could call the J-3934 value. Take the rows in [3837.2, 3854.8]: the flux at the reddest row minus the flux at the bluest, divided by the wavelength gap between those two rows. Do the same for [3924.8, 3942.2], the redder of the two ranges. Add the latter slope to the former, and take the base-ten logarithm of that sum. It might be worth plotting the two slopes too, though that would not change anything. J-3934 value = -1.17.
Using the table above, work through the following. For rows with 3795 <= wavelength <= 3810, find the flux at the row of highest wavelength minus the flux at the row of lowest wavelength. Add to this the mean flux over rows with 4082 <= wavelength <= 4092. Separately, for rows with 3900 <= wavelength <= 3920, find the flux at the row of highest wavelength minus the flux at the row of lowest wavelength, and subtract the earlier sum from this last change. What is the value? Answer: -55.6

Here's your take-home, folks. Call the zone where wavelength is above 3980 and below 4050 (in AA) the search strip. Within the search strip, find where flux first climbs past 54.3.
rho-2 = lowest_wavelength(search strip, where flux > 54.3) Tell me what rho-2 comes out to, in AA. 3986.0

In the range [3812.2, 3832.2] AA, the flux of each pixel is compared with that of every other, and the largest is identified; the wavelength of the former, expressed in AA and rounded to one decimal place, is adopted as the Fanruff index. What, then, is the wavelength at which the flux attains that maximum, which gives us 3828.5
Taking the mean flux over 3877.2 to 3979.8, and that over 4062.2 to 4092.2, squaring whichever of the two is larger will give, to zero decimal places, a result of 3122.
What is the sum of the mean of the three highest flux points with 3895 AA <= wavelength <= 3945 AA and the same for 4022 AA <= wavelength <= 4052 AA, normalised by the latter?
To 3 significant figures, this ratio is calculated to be 2.09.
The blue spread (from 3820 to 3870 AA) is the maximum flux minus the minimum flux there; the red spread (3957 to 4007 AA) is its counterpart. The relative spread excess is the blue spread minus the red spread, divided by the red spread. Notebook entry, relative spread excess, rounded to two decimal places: 0.58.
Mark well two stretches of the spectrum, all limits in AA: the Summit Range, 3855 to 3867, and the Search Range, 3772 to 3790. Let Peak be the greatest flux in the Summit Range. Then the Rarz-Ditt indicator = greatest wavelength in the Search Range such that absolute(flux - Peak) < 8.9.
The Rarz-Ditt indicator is 3788.5 AA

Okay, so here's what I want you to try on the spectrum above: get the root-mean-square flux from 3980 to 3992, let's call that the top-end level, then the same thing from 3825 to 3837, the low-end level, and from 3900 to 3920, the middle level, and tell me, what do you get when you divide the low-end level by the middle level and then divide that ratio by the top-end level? 0.0195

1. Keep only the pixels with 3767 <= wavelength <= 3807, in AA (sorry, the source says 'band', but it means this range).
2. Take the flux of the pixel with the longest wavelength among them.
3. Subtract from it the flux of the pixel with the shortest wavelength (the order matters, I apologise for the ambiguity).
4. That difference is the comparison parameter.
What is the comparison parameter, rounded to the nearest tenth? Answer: -5.5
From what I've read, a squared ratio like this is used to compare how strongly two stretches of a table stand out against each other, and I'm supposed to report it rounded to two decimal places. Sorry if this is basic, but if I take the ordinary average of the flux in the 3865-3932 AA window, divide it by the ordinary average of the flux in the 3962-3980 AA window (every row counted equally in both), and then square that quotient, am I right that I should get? 1.18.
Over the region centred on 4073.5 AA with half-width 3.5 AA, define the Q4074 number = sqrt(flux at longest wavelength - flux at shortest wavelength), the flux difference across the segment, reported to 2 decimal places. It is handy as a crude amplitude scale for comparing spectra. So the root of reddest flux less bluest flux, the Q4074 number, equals 0.80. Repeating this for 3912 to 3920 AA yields 0.78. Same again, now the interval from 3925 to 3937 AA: 1.26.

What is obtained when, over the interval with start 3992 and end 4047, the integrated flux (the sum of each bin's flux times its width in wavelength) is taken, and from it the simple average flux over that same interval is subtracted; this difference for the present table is 2804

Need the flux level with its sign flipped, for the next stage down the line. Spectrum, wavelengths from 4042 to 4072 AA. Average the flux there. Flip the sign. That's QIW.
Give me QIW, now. -53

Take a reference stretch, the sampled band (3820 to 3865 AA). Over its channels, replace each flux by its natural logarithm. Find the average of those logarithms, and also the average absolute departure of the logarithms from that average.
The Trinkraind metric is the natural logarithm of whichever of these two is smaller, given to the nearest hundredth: -3.39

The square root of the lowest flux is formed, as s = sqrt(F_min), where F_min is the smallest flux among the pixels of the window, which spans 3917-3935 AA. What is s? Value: 7.10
